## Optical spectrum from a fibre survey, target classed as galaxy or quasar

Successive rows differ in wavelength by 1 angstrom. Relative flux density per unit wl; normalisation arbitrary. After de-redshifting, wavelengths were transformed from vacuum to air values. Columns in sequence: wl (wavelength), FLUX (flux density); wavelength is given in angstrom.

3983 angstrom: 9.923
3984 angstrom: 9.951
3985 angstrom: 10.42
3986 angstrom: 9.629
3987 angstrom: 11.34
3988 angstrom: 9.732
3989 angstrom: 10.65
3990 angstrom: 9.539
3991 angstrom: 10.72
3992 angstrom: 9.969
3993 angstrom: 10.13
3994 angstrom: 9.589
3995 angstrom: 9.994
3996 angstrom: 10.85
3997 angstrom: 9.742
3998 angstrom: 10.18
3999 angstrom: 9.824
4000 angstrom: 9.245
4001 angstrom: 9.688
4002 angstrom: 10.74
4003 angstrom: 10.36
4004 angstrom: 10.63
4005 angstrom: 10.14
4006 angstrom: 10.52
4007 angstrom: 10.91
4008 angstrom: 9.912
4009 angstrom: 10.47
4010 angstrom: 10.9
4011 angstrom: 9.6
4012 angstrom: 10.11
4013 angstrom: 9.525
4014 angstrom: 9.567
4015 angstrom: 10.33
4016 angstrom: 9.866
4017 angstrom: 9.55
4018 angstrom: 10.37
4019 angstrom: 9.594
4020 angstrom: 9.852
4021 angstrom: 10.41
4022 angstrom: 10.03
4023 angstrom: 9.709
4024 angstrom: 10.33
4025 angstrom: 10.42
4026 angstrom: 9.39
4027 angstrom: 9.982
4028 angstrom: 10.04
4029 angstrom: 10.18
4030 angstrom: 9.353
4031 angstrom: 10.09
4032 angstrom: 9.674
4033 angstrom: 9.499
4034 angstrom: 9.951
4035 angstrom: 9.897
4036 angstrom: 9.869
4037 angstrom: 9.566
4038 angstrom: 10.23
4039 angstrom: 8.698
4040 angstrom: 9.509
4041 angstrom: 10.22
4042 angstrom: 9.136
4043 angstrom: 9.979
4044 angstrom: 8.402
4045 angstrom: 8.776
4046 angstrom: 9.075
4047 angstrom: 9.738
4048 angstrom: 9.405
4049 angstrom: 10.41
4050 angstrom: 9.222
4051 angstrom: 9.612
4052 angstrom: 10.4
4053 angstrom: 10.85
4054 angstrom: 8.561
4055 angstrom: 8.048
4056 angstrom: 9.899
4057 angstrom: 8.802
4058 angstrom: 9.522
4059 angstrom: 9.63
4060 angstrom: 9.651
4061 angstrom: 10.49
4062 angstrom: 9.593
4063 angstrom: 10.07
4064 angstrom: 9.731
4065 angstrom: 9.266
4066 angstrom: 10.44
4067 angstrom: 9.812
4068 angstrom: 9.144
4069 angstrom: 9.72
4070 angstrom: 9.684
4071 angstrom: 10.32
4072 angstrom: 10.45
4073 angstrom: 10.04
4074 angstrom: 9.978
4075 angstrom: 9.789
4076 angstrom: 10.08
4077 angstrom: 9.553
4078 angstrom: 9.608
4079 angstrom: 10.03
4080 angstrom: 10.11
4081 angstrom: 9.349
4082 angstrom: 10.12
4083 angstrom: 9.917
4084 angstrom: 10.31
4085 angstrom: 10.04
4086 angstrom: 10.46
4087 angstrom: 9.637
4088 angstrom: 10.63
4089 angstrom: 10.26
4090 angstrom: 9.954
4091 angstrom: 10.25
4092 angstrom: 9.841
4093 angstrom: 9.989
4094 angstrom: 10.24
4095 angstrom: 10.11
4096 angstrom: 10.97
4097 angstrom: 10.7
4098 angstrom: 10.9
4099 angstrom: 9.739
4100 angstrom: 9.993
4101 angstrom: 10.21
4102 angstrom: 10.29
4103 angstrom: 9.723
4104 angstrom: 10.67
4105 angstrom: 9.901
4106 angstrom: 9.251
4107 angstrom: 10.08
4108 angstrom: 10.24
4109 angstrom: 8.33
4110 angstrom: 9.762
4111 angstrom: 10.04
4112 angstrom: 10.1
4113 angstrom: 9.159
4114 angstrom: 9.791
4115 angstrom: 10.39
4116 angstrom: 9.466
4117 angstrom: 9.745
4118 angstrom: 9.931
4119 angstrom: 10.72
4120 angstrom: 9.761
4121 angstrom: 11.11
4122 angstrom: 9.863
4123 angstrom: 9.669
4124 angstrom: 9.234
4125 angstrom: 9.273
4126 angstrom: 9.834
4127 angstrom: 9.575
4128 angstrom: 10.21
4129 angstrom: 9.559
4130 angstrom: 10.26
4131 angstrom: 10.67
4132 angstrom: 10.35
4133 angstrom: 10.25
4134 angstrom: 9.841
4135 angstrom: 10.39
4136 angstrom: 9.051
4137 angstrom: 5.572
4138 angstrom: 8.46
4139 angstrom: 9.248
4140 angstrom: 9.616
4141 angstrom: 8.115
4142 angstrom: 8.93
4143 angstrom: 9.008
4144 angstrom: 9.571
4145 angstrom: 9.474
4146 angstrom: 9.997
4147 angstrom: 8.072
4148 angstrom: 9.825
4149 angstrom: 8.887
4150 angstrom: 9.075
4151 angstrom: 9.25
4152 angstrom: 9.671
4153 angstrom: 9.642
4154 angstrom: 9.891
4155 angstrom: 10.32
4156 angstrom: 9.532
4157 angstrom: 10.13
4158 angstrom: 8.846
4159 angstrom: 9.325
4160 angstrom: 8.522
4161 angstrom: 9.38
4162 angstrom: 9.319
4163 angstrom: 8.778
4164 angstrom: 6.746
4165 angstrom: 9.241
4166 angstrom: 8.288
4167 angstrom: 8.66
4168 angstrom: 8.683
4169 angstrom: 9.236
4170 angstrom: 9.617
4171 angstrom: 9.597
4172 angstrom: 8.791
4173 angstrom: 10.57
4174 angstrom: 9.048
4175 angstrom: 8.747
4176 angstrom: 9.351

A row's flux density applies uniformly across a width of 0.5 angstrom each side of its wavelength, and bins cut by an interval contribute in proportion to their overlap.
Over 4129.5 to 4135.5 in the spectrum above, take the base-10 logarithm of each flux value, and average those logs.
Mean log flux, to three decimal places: 1.012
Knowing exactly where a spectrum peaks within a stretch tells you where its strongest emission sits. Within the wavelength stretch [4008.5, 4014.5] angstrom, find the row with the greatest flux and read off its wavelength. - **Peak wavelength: 4010 angstrom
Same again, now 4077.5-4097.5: 4096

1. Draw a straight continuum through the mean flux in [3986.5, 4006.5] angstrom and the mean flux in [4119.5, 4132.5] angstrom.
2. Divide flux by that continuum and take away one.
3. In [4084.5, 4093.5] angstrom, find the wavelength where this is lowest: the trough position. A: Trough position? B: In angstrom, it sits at 4087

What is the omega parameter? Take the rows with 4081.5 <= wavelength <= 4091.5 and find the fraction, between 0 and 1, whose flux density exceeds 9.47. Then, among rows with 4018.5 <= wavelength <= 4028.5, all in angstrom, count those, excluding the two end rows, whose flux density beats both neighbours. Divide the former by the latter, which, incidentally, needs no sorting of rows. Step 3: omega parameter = 0.50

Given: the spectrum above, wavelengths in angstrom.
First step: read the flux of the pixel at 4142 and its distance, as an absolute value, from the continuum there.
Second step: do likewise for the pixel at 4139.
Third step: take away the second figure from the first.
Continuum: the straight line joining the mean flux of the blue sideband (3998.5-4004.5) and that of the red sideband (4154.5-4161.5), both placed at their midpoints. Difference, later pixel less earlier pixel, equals 0.3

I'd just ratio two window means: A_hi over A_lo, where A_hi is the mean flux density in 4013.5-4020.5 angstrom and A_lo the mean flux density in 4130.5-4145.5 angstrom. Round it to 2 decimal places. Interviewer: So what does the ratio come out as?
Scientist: 1.07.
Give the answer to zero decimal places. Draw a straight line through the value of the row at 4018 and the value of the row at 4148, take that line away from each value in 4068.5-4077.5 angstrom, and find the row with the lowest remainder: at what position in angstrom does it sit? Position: 4077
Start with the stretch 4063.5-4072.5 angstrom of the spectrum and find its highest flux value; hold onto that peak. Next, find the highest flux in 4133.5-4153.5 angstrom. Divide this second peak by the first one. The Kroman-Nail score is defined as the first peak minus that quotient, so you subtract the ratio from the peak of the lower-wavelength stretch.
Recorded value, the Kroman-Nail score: 9.46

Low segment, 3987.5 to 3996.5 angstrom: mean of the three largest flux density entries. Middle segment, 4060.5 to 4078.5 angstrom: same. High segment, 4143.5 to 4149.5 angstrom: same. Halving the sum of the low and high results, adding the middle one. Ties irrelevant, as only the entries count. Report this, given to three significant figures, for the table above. 20.7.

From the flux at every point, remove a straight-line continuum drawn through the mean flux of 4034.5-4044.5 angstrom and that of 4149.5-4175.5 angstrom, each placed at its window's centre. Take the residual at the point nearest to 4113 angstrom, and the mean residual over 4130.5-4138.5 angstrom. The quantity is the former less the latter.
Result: -0.2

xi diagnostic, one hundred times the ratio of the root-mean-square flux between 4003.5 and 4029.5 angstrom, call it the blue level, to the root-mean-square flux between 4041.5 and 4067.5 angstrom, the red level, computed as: 105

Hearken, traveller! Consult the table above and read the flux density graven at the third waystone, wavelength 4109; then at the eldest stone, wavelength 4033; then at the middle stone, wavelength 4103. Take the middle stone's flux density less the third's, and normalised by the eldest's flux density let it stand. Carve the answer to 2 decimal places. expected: 0.15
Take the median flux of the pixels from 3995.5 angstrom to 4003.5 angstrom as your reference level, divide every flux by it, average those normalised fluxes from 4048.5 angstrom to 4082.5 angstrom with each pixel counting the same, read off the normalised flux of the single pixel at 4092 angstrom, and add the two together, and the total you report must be 1.96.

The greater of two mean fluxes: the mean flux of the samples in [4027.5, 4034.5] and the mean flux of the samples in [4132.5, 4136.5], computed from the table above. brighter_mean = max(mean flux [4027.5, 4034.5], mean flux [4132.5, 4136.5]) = 9.9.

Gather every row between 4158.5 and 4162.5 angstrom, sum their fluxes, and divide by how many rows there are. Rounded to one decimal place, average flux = 9.1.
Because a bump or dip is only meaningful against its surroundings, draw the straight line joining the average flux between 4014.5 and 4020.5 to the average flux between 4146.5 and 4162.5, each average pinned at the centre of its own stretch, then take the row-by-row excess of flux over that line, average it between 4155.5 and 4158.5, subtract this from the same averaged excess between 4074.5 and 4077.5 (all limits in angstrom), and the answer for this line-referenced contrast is 0.0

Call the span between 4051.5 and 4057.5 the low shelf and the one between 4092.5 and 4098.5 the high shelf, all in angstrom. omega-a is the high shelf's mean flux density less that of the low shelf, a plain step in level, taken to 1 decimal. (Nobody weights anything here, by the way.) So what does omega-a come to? 1.1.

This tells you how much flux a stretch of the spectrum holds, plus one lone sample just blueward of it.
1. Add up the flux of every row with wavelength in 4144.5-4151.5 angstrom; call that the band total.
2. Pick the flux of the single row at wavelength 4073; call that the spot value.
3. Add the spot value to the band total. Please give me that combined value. 75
